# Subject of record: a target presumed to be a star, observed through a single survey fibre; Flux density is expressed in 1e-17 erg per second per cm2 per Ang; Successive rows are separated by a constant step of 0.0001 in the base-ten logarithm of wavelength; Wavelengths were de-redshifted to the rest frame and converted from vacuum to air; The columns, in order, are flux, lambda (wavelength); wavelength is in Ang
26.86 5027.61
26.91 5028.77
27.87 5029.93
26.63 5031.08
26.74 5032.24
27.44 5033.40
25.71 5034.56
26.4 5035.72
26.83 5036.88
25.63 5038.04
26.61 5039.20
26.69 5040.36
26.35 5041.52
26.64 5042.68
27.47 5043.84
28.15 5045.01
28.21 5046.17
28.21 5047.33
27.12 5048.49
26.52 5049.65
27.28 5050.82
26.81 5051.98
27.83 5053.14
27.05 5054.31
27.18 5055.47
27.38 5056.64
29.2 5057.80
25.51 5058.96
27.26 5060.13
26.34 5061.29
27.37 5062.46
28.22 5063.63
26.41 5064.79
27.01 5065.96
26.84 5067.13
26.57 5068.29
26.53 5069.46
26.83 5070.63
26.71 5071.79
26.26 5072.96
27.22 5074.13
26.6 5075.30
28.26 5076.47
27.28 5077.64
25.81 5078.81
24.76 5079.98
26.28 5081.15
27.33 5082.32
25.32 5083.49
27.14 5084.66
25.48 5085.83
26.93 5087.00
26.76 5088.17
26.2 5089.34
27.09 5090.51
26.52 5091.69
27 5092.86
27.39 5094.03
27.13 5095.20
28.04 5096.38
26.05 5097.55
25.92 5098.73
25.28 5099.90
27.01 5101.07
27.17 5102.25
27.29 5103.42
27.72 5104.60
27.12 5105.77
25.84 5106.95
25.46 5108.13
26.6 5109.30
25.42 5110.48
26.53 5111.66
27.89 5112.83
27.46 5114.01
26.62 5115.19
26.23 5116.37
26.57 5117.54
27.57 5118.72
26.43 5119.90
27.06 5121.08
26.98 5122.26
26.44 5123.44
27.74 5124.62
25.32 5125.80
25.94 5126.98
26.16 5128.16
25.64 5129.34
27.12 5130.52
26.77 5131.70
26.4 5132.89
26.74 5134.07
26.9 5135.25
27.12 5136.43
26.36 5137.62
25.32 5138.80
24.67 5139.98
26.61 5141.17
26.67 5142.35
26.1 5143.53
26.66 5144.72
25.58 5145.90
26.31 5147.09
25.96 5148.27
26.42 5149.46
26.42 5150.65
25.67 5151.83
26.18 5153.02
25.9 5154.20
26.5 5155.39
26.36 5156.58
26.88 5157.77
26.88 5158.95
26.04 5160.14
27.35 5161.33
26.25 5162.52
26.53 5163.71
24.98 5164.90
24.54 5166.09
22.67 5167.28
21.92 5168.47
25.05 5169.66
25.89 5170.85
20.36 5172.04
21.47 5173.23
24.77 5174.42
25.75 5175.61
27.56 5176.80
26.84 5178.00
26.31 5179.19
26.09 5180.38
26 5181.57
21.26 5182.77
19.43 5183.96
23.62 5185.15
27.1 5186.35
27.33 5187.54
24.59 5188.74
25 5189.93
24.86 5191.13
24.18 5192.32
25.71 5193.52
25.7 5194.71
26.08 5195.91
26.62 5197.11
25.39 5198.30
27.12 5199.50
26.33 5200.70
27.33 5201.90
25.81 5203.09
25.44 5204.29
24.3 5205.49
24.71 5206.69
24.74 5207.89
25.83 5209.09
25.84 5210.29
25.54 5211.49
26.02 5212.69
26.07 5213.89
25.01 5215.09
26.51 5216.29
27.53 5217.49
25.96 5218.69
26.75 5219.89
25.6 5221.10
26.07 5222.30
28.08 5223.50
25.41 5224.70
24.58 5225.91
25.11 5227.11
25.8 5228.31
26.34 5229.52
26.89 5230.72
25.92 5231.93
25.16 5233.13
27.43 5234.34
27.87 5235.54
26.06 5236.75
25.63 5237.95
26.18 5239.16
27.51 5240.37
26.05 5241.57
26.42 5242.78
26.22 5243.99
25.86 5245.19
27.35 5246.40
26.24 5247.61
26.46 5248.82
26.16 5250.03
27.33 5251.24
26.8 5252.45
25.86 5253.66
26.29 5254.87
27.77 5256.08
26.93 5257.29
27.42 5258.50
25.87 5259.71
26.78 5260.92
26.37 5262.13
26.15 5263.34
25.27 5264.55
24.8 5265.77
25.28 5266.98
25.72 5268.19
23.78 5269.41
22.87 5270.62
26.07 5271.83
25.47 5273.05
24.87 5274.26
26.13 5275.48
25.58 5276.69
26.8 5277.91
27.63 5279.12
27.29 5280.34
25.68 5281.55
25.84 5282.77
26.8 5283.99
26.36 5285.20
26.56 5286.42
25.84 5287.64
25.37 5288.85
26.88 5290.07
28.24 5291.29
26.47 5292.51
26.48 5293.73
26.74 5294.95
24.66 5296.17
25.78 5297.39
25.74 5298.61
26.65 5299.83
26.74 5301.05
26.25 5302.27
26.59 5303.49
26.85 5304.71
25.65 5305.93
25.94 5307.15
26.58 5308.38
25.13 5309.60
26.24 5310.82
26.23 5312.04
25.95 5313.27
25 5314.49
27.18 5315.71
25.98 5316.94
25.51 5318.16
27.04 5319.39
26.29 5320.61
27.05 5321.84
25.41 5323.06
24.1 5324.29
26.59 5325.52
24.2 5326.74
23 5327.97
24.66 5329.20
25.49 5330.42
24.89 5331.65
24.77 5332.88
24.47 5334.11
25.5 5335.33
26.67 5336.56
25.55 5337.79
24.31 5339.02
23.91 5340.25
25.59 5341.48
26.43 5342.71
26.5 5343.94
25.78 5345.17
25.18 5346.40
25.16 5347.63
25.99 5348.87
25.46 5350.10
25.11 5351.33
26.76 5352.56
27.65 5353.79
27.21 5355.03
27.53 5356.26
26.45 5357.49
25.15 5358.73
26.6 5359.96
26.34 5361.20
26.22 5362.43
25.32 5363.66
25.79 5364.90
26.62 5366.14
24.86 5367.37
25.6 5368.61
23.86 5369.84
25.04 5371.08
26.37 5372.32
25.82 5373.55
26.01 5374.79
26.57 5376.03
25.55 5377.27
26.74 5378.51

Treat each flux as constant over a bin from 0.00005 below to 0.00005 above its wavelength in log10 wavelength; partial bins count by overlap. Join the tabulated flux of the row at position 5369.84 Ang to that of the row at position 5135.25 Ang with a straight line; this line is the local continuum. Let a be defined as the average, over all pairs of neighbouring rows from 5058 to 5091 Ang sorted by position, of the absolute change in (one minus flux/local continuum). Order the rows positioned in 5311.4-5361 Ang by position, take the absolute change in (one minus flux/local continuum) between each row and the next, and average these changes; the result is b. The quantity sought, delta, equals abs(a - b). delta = 0.0054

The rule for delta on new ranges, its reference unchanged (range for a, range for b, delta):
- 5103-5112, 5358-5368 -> 0.0024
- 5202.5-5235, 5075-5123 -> 0.0020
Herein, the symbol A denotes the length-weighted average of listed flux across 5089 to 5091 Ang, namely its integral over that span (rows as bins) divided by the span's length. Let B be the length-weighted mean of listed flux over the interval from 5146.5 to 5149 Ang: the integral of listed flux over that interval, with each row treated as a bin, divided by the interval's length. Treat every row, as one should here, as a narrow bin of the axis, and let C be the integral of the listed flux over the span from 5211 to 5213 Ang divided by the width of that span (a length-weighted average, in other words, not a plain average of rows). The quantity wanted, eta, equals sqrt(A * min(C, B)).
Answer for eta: 26.2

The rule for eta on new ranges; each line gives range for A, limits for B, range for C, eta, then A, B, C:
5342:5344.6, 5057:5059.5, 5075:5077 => 27.0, 26.4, 27.5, 27.5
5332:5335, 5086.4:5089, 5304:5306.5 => 25.5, 24.8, 26.8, 26.3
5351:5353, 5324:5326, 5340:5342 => 25.4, 26.0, 25.4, 24.9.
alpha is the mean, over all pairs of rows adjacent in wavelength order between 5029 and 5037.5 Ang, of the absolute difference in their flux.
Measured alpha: 0.8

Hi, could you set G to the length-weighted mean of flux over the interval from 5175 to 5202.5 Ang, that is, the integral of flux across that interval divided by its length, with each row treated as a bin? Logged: 25.5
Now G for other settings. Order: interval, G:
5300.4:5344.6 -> 25.7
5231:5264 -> 26.5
